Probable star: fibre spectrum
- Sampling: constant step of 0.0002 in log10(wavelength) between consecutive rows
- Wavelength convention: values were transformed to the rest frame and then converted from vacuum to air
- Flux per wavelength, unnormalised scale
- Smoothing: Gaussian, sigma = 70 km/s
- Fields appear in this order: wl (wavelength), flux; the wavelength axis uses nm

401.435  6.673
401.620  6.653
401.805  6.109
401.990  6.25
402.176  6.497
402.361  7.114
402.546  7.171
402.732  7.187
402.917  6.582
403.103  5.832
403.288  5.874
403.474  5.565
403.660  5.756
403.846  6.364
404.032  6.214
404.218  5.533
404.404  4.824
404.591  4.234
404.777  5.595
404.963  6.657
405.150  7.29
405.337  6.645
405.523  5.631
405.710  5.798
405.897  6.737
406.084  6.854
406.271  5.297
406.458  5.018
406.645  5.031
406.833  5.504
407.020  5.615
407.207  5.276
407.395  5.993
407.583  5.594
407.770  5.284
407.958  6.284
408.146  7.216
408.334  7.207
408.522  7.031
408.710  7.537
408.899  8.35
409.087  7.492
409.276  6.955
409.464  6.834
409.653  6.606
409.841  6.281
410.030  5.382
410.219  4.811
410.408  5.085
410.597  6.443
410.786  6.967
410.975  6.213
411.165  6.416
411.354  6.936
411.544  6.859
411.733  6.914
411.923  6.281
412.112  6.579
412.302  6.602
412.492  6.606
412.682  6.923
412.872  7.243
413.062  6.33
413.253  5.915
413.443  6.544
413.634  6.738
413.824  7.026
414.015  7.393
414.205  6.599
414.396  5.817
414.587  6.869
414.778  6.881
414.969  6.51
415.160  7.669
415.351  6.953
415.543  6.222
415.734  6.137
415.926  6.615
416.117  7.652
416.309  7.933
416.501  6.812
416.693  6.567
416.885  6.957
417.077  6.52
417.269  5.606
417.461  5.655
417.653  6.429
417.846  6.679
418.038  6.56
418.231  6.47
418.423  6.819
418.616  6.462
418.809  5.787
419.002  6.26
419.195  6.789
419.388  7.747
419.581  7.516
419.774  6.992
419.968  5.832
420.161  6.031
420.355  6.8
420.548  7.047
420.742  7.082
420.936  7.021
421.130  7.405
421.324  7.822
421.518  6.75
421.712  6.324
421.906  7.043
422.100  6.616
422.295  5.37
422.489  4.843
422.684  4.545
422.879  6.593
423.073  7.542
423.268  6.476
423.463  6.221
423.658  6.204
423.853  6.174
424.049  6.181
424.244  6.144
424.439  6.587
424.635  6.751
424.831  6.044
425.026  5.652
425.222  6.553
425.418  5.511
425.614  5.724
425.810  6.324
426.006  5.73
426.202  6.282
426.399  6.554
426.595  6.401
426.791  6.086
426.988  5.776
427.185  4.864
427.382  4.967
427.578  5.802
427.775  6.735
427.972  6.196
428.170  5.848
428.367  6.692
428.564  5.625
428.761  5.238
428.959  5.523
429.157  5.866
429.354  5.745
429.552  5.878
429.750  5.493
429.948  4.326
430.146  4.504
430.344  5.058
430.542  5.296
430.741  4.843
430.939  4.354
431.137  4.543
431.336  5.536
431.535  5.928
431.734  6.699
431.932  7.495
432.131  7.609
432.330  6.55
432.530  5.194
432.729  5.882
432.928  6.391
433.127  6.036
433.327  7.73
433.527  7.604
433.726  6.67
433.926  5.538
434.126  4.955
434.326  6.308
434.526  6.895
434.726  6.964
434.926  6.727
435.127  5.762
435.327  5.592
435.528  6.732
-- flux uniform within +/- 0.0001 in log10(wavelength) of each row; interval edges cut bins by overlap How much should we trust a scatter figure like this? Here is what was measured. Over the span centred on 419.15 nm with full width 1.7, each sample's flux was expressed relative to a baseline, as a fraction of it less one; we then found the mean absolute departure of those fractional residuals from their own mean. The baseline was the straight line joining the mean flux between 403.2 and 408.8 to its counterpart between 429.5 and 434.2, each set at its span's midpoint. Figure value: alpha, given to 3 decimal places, 0.091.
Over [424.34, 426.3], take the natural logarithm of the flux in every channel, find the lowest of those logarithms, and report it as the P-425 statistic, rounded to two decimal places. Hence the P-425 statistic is 1.71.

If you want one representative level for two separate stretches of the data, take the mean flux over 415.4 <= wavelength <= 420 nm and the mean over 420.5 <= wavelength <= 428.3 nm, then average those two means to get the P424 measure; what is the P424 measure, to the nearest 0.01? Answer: 6.44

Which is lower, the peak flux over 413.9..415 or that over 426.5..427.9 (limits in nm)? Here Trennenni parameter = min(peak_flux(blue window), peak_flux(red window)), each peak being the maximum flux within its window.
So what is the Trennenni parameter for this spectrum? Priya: 6.7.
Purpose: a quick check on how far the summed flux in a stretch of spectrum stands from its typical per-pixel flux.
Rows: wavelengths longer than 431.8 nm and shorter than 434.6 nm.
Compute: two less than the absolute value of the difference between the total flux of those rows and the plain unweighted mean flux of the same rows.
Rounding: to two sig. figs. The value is 82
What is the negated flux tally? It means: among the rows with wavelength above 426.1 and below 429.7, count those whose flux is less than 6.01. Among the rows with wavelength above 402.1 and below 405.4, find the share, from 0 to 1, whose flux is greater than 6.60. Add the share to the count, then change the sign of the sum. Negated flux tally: -11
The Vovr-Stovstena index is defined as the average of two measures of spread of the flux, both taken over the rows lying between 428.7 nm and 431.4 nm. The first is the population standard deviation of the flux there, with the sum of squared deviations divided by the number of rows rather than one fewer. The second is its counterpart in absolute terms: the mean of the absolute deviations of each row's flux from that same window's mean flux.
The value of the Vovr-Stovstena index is 0.51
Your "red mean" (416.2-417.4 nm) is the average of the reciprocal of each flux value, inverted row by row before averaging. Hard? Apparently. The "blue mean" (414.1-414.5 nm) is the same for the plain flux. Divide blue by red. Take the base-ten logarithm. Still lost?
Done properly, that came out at 1.62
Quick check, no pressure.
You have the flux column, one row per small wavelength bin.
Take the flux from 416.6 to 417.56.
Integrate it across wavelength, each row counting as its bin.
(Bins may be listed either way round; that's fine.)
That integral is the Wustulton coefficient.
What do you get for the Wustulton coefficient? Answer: 6.01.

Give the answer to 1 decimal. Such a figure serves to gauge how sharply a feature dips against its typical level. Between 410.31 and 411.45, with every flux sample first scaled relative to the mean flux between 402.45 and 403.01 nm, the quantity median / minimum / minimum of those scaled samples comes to 1.7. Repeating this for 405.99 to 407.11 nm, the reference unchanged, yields 1.5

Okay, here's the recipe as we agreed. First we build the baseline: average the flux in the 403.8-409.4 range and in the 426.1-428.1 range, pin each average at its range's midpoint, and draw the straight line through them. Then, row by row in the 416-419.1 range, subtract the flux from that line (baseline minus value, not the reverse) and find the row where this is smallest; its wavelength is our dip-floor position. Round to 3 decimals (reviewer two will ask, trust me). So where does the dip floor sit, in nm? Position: 416.309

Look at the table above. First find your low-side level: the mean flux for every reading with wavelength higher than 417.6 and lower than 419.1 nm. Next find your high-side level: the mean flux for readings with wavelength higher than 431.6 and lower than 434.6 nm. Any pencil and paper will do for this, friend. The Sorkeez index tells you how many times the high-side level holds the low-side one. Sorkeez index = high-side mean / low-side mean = 1.01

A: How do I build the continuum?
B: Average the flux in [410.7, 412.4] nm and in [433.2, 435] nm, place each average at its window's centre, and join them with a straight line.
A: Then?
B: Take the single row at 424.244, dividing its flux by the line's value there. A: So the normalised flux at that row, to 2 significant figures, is 0.93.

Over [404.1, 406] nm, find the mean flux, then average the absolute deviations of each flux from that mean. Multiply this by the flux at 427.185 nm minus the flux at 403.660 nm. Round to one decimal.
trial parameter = -0.7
